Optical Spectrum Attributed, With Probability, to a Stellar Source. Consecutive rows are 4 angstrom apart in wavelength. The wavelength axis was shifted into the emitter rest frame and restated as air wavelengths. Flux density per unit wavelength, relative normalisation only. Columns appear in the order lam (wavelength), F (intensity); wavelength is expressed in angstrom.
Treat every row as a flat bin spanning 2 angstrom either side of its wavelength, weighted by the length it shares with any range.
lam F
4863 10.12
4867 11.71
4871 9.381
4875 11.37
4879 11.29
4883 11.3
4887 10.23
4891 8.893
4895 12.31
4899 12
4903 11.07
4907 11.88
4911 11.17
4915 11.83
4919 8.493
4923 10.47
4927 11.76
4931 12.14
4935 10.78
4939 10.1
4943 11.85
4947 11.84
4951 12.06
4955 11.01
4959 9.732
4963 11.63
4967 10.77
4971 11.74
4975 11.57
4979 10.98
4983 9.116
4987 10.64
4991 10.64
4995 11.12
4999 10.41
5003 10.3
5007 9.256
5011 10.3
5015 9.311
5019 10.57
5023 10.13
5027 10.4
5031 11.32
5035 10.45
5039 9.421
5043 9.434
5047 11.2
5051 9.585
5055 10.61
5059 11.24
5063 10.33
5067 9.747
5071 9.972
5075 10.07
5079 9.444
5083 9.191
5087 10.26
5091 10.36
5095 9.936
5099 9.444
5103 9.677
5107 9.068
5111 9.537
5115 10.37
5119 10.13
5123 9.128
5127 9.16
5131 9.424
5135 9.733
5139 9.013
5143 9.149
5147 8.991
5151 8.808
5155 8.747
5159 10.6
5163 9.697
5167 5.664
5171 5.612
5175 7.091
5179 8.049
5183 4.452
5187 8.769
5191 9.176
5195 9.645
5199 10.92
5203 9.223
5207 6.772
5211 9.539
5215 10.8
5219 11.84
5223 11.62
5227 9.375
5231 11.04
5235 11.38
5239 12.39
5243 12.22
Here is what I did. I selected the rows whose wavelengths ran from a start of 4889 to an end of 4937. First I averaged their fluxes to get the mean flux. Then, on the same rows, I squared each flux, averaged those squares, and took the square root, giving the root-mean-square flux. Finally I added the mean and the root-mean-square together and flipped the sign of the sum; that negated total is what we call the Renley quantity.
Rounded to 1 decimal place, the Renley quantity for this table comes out -22.2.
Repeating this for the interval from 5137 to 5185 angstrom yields -16.2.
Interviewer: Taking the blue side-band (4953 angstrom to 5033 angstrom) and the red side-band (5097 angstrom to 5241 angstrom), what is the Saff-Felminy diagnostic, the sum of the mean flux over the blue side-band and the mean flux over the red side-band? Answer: 19.8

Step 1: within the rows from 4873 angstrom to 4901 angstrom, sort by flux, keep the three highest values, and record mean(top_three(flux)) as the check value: 11.9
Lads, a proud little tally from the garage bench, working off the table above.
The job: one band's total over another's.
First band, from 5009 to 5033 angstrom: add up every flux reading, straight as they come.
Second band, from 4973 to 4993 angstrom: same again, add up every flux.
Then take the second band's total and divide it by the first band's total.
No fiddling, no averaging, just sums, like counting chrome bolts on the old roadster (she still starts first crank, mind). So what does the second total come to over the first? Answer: 0.9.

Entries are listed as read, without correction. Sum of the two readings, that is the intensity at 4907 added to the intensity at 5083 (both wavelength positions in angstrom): 21.07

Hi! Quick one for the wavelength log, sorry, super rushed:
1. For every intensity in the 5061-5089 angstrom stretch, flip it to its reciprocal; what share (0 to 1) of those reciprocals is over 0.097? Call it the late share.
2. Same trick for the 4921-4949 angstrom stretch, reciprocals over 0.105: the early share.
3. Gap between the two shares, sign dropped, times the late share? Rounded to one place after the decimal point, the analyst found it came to 0.7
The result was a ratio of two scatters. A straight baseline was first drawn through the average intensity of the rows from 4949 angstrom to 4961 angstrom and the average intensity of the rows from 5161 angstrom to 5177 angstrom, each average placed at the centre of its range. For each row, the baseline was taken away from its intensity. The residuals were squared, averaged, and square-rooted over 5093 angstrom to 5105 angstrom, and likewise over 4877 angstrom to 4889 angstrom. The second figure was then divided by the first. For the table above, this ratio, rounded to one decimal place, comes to 1.0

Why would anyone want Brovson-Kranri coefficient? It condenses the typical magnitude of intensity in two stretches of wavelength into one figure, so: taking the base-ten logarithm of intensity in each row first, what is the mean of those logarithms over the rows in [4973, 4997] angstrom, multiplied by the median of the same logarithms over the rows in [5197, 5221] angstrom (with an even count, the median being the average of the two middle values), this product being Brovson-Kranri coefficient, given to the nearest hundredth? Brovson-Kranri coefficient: 1.03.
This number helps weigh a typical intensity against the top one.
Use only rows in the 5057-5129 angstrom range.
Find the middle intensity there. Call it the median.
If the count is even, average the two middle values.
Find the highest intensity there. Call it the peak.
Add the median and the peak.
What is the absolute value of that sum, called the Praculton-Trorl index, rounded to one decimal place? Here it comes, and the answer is 21.1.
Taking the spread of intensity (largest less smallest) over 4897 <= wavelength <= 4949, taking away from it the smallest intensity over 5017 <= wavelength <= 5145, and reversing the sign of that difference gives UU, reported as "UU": 5.4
